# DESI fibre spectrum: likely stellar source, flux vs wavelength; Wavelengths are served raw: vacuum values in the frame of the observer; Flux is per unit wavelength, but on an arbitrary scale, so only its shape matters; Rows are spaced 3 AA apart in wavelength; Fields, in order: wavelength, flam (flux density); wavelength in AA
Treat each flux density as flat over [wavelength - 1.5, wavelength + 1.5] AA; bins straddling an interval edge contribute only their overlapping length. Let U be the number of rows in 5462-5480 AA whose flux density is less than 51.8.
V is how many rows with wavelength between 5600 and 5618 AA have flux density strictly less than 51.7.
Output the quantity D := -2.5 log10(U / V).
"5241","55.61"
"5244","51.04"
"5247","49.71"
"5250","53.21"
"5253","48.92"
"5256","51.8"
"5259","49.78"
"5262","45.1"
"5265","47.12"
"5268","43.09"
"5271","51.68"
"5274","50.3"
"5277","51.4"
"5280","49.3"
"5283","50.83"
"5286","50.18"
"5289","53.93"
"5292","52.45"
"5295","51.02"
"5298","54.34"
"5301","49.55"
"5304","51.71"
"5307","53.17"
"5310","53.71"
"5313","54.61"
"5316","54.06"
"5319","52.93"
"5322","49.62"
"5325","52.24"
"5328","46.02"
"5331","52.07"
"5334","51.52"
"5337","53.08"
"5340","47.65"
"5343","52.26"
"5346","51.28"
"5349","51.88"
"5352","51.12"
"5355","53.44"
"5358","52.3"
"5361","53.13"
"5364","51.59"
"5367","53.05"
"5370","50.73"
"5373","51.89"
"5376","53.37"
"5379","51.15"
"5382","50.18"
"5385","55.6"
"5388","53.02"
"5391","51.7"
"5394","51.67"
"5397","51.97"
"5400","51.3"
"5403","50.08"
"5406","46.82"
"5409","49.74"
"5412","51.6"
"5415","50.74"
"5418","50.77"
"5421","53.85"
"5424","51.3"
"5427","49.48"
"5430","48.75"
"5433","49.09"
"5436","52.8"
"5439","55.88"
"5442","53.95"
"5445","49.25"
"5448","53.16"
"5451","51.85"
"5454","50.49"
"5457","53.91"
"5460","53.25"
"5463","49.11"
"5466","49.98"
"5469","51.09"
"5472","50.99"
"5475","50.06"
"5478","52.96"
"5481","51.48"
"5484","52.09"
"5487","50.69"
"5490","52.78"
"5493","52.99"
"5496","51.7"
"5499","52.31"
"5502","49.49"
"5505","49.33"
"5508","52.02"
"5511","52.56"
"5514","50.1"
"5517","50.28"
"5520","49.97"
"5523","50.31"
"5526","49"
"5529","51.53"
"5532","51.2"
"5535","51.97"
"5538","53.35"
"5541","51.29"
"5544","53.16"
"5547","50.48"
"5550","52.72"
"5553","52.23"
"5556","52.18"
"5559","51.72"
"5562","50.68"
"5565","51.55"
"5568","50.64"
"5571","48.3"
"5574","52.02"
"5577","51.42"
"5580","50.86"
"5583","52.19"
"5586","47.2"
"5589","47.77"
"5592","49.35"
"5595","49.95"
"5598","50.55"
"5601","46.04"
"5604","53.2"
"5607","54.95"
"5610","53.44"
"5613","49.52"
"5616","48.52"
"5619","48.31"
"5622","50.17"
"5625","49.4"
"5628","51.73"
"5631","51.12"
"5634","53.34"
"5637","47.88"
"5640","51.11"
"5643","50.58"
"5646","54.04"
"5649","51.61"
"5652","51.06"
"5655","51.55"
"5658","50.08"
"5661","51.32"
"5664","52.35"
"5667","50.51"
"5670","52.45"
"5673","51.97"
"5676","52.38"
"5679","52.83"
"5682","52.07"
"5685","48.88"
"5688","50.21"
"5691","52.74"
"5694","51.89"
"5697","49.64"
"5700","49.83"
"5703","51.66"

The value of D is -0.6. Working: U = 5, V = 3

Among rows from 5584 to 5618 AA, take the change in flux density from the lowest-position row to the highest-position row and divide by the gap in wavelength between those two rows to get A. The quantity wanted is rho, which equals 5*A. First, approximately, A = 0.04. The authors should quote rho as 0.22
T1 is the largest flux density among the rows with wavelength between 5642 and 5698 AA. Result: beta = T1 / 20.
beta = 2.70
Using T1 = 54.04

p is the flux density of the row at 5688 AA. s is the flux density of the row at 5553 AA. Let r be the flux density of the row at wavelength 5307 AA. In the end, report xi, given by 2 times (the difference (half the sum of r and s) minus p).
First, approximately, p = 50.21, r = 53.17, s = 52.23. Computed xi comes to 5.0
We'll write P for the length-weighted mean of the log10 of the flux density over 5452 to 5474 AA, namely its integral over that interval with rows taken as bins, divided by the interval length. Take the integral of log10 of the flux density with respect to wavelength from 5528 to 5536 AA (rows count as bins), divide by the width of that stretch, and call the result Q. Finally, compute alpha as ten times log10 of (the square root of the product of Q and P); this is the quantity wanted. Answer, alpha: 2.33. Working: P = 1.71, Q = 1.712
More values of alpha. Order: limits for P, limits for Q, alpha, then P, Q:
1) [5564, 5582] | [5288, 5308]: 2.33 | 1.71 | 1.718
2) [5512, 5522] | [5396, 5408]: 2.30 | 1.70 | 1.698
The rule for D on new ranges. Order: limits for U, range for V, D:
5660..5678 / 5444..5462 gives 0.0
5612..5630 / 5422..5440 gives -0.4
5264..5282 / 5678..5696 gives -1.2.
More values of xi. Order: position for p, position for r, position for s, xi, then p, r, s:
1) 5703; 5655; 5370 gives -1.0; 51.66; 51.55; 50.73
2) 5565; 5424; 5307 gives 1.4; 51.55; 51.3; 53.17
